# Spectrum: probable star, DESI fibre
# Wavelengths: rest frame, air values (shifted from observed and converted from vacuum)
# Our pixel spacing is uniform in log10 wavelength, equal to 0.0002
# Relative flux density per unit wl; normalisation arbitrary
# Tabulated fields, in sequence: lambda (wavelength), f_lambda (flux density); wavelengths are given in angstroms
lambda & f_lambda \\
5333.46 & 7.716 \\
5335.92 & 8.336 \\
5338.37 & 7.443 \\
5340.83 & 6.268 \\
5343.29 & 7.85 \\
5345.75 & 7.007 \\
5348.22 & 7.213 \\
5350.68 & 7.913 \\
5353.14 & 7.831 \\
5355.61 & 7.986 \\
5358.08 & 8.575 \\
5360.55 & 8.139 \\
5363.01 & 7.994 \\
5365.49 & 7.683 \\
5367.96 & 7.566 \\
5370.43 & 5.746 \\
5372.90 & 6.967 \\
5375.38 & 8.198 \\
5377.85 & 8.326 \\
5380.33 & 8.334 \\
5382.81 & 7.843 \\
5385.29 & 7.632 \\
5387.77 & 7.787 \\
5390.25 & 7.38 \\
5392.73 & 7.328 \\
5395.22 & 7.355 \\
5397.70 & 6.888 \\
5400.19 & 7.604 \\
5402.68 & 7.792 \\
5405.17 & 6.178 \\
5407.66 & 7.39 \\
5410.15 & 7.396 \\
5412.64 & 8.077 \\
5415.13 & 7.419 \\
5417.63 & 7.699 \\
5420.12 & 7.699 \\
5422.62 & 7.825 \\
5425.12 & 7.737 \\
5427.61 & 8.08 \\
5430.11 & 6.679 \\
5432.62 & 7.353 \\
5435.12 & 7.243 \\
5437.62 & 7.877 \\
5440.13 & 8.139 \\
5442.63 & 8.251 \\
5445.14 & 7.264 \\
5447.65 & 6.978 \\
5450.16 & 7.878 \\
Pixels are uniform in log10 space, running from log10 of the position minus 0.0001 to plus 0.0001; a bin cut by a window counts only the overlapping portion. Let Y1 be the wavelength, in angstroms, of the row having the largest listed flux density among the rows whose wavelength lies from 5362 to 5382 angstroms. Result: 5380.33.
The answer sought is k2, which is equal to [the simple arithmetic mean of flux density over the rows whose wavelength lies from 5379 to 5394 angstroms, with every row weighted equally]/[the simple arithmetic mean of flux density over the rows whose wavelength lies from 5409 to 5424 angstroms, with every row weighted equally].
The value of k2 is 1.004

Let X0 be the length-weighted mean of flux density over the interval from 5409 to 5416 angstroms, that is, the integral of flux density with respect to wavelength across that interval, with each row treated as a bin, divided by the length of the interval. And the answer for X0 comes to 7.7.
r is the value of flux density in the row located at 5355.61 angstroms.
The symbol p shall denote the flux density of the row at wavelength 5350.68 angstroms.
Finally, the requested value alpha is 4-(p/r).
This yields 3.01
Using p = 7.913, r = 7.986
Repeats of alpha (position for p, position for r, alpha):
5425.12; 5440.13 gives 3.05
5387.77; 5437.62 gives 3.01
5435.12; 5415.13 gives 3.02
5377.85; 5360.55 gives 2.98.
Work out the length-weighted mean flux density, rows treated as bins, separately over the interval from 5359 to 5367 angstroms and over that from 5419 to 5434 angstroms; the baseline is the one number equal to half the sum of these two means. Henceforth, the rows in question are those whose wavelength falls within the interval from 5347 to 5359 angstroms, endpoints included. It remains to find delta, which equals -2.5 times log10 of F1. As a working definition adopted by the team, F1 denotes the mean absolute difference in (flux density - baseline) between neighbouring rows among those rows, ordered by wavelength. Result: 1.0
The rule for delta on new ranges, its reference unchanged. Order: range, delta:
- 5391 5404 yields 1.1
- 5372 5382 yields 0.9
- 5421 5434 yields 0.5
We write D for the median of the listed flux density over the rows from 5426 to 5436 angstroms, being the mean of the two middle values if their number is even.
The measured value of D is 7.3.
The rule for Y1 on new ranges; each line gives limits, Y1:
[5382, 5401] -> 5382.81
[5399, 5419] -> 5412.64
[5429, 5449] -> 5442.63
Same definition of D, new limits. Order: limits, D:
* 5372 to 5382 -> 8.3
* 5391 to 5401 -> 7.3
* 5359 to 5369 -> 7.8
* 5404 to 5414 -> 7.4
